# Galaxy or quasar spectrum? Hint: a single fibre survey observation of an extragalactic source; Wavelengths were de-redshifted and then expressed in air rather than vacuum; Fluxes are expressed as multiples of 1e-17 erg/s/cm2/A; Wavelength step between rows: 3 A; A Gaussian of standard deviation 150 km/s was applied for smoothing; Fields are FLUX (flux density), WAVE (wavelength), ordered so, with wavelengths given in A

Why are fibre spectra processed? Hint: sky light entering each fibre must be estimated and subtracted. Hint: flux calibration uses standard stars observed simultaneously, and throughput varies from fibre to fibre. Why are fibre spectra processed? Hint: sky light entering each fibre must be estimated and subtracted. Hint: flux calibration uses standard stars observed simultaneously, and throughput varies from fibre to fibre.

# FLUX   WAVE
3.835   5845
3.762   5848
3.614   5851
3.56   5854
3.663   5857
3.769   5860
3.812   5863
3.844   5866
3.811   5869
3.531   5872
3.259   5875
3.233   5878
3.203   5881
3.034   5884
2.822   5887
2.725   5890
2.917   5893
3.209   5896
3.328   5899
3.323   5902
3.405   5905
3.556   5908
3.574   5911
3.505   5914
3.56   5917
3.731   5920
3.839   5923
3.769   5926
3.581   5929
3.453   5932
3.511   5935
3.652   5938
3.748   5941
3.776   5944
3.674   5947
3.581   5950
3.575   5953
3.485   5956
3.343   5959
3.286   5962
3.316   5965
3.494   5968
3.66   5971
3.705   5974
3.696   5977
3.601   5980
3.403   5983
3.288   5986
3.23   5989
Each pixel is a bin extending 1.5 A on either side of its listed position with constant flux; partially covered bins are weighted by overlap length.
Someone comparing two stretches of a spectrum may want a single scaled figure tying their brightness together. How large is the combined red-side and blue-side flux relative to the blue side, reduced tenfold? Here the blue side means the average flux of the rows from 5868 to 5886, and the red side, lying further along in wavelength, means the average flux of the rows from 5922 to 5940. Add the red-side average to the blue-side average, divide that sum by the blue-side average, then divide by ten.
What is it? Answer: 0.209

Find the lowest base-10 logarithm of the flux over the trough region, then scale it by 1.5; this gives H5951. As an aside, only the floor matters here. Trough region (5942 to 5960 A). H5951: 0.786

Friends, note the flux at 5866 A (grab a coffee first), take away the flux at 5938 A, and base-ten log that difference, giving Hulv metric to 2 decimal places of -0.72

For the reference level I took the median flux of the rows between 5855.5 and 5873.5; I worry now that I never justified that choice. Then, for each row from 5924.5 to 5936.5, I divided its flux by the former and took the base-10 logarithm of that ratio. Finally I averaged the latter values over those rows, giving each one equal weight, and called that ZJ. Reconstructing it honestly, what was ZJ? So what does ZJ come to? -0.025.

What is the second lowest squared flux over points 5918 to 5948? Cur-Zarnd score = 12.3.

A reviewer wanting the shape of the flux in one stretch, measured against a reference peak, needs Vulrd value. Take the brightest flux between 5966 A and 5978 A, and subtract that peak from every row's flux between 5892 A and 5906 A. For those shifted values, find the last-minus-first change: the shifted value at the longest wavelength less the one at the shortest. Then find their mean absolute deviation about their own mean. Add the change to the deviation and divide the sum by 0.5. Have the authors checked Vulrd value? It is 1.3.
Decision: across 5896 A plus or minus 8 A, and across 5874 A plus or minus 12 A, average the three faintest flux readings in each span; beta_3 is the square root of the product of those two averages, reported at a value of 3.05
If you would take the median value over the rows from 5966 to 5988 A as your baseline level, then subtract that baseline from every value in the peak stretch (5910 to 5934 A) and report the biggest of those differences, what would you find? 0.24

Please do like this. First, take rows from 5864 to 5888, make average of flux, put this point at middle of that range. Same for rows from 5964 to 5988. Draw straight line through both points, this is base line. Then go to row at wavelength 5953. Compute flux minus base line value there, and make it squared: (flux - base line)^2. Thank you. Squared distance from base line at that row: 0.009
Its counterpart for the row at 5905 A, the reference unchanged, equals 0.000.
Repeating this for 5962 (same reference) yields 0.044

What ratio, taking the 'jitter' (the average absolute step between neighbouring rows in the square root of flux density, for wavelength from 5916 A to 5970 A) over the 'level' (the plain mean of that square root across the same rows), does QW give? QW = 0.014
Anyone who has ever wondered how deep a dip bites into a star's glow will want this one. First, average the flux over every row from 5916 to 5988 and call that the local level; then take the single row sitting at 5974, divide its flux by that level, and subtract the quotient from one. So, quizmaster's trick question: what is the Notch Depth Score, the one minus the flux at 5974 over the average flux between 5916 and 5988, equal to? -0.04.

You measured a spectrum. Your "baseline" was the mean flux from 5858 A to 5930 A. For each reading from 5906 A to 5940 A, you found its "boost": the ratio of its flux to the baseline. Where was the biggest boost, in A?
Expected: 5923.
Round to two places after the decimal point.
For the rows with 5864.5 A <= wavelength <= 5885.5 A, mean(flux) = 3.42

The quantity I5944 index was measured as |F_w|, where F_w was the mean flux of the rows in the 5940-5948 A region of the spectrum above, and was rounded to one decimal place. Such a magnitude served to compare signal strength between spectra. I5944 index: 3.7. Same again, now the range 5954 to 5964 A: 3.4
